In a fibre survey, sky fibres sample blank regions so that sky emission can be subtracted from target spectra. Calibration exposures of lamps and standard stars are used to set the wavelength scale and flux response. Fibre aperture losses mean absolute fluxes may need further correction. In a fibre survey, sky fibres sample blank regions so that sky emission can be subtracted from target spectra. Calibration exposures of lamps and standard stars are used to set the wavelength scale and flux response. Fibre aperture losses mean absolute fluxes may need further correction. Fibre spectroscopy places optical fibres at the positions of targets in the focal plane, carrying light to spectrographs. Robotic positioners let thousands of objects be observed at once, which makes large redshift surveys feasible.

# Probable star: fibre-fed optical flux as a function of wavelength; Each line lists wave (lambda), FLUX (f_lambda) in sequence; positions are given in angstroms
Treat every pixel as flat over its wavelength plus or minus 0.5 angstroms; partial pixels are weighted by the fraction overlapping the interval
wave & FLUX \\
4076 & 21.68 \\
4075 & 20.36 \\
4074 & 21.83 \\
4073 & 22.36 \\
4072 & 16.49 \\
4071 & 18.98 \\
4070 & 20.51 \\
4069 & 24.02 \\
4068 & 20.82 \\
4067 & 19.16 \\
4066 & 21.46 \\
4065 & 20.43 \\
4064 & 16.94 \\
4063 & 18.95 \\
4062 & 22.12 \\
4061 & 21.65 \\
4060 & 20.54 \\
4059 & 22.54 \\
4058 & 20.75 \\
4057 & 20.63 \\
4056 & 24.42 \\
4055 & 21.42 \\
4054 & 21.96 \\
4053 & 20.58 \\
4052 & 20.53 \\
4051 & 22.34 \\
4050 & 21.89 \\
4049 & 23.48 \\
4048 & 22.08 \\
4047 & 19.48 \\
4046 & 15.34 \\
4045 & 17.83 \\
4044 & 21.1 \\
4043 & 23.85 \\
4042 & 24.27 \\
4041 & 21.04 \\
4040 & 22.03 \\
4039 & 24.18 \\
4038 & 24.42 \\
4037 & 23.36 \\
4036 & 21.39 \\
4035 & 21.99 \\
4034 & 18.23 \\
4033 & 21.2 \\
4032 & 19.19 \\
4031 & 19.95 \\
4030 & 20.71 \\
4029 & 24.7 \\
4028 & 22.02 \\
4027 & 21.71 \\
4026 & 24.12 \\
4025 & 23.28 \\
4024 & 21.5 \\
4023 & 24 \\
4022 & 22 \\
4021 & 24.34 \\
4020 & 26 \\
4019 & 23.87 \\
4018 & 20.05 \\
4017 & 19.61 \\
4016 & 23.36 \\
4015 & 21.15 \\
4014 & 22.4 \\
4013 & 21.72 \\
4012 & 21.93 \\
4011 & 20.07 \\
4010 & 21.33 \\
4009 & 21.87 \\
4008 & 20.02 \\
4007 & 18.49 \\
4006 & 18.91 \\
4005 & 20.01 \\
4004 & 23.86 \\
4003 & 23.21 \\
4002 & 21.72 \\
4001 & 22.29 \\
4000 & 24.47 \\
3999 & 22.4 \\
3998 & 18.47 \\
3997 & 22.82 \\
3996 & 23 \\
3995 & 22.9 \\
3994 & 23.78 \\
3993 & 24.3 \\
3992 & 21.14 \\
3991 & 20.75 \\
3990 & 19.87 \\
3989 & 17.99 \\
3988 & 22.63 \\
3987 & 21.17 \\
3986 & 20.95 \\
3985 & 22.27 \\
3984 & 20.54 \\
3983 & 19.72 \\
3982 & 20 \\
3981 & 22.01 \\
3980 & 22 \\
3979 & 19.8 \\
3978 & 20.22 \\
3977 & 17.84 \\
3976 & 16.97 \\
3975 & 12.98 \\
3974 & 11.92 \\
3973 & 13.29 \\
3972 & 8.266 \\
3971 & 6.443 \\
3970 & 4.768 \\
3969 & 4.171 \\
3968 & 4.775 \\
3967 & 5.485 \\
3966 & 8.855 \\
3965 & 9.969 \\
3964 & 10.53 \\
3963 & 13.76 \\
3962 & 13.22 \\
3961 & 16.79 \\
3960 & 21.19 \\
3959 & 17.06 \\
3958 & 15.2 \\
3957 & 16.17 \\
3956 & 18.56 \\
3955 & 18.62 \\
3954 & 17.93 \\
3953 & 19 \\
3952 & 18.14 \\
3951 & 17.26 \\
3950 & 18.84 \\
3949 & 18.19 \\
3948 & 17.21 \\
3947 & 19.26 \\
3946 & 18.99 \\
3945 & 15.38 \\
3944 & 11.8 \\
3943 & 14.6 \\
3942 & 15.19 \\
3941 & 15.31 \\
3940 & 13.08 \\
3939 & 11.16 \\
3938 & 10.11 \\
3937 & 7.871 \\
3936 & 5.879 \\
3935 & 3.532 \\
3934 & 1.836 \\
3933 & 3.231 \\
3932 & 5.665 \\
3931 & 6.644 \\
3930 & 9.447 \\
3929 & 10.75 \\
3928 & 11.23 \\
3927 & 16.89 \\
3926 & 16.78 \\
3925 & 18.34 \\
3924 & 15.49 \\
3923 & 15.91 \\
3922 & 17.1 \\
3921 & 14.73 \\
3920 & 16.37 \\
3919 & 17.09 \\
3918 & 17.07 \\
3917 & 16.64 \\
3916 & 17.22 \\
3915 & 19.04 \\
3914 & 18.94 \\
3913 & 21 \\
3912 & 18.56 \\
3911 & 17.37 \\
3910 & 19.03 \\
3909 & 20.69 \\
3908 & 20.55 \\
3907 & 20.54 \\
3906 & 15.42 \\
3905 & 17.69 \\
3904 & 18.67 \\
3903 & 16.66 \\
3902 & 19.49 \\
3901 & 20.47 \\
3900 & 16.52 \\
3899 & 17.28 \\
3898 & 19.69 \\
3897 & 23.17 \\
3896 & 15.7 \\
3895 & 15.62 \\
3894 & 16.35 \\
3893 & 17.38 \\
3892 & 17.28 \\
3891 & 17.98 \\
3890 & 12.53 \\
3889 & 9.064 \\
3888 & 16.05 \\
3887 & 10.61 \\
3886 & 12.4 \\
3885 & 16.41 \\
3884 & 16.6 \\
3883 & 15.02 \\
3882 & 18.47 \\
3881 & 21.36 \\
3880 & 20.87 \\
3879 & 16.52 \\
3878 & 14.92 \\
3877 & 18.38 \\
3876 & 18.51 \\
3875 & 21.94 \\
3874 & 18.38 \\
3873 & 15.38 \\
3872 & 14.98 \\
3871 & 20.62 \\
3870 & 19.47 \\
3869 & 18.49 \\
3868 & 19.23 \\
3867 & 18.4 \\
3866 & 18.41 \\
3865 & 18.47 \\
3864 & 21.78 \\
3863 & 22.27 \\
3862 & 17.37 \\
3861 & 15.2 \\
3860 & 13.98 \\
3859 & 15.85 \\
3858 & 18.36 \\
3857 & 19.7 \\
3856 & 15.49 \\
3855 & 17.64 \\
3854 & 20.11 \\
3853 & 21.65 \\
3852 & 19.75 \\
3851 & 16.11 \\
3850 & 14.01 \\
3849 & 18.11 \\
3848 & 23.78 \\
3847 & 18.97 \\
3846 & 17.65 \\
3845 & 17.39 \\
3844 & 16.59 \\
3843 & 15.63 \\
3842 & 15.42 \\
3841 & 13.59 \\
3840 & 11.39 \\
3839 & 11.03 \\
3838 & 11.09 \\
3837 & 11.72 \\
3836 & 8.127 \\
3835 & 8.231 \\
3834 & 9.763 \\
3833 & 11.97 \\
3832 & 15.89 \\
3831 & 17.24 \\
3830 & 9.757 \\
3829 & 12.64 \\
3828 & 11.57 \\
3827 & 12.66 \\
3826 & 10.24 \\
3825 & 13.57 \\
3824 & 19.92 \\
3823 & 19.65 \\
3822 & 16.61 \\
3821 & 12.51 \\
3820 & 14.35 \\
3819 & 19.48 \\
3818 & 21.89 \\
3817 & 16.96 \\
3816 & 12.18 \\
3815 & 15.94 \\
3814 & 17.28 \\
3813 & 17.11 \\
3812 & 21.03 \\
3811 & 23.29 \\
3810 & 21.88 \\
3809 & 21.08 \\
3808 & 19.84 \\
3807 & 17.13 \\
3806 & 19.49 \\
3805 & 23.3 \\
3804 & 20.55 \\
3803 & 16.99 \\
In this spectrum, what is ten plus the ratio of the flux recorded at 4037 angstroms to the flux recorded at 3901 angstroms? 11.1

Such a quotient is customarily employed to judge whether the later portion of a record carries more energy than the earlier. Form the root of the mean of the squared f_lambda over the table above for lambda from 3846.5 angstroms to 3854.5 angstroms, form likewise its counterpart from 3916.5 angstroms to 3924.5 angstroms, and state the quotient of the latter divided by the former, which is 0.85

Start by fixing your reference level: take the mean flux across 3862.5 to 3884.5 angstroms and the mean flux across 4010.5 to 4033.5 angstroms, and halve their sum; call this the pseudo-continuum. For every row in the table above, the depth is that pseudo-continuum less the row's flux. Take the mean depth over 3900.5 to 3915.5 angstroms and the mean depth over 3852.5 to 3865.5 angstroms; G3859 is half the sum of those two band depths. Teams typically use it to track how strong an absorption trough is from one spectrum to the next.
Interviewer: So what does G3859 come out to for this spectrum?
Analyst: 1.7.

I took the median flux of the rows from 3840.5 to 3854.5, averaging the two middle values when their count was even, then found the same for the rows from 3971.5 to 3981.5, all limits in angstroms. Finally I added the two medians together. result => 35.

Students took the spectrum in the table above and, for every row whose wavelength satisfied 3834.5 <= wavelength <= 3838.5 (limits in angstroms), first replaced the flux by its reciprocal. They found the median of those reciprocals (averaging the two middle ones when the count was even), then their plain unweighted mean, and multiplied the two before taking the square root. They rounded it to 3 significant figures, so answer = 0.105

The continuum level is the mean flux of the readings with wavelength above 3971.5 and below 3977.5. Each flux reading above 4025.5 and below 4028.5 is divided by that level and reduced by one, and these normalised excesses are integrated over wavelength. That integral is 2.0 angstroms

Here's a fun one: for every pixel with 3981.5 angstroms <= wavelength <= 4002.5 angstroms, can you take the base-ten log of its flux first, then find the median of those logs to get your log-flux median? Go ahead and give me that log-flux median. 1.34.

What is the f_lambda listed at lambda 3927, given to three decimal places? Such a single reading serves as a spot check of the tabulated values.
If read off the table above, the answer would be 16.890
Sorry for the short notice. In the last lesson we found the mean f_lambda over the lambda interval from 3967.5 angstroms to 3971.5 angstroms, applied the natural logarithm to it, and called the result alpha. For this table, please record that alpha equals 1.62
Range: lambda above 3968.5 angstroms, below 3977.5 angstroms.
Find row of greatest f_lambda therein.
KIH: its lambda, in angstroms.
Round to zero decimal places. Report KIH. 3977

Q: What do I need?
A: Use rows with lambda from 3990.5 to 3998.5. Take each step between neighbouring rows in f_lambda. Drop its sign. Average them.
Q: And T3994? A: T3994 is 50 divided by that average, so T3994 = 37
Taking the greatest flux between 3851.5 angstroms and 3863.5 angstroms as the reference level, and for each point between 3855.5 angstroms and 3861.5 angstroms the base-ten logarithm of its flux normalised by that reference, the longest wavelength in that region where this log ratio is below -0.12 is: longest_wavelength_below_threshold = 3861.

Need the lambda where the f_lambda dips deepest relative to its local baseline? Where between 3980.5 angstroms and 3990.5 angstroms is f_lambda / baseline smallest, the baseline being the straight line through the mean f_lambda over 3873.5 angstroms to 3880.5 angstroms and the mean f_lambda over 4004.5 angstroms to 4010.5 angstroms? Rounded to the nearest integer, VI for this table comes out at 3989 angstroms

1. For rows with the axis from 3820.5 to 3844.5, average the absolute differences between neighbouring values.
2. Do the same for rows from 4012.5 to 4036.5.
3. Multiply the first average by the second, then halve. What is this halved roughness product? 2.2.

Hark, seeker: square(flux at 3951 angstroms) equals 298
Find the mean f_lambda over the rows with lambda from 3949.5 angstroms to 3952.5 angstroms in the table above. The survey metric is 18.1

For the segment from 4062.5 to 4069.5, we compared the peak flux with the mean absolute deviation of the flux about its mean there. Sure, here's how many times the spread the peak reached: 15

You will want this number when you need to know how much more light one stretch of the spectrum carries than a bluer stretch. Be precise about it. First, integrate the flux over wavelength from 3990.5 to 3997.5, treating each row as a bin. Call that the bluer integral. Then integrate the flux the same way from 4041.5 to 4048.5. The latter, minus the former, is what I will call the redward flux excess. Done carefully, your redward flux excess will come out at -15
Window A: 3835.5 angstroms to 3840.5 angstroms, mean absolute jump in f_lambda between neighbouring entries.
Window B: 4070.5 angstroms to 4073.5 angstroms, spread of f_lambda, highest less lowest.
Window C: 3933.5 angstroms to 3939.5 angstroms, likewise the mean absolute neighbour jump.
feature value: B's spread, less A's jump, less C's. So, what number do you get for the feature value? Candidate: 2.8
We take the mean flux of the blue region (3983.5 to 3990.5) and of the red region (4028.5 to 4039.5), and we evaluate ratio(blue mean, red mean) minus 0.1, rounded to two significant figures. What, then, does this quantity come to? 0.85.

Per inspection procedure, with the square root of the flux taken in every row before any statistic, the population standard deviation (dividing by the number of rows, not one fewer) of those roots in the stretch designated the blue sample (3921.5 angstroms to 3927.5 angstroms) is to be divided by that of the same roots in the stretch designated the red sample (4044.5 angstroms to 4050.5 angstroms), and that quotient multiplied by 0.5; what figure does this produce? 0.2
